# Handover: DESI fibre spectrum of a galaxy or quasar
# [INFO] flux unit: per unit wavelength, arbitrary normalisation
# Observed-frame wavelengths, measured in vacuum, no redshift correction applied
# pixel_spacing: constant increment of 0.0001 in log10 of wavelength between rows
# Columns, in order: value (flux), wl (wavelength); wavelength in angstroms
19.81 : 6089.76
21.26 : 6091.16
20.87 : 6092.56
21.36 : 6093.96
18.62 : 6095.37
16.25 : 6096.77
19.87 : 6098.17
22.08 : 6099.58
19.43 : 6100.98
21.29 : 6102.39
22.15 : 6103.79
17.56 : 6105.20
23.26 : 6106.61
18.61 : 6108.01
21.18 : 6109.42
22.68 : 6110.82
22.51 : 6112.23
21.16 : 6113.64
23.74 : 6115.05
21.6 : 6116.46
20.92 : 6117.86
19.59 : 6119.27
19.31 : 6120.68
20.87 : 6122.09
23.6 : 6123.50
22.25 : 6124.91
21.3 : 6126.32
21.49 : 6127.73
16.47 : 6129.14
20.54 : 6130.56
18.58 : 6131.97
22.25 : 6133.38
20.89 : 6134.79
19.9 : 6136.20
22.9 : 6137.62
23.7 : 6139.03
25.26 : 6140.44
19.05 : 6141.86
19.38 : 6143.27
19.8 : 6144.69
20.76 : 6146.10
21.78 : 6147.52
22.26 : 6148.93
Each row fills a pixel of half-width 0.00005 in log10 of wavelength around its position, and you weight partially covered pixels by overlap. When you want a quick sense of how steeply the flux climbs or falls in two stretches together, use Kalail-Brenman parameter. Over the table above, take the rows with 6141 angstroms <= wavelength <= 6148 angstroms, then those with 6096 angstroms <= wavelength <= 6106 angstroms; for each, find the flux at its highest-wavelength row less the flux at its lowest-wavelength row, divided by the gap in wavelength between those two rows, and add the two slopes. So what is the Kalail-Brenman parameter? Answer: 0.6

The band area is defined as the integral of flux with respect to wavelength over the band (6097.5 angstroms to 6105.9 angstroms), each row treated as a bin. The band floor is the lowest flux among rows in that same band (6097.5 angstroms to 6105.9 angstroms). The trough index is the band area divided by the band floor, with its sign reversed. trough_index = -9.8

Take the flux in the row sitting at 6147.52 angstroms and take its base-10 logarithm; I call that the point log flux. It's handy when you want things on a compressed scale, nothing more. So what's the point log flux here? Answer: 1.34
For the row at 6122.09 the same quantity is 1.32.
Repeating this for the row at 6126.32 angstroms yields 1.33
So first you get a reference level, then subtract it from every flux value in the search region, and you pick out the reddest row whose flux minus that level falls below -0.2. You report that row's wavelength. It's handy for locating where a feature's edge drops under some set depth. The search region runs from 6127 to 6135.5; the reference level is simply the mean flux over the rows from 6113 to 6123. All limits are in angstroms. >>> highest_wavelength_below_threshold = 6131.97 angstroms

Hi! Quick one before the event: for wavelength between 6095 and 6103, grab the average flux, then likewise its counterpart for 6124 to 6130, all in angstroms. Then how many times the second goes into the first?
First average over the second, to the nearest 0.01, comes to 0.96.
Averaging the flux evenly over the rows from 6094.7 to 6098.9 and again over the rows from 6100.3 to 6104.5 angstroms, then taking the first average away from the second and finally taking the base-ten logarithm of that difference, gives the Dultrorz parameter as 0.43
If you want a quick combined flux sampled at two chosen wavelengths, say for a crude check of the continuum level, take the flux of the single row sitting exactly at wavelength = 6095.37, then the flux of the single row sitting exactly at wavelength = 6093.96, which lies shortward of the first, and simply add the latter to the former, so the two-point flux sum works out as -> 40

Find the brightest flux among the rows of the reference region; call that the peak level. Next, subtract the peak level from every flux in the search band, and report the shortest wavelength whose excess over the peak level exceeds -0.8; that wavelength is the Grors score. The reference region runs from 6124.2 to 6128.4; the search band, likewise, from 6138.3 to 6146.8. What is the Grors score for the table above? 6139.03 angstroms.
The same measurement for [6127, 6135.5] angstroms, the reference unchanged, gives 6127.73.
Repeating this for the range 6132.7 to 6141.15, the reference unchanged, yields 6133.38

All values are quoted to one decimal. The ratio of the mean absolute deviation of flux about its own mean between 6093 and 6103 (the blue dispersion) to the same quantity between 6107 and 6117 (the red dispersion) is 1.3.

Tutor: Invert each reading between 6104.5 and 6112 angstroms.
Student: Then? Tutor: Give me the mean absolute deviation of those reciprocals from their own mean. 0.0051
